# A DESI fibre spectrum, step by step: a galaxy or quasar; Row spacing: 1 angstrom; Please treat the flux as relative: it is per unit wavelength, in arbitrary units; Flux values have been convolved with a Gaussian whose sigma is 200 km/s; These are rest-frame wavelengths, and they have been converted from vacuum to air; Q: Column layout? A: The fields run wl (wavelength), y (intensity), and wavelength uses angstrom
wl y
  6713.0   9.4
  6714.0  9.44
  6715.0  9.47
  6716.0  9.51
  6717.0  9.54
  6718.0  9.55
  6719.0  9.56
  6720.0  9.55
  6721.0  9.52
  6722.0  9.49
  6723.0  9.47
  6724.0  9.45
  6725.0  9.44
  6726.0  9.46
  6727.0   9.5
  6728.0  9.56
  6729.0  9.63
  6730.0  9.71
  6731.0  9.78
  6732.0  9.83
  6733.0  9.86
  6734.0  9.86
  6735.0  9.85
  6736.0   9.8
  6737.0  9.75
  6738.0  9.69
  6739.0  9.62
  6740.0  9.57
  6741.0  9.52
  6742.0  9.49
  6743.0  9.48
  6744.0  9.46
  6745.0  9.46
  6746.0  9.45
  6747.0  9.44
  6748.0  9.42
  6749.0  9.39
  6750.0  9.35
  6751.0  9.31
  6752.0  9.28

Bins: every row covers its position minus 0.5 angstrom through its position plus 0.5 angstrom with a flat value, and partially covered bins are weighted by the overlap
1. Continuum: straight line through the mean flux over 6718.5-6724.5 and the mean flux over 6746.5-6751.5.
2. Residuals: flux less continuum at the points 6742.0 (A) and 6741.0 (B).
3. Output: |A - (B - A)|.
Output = 0.05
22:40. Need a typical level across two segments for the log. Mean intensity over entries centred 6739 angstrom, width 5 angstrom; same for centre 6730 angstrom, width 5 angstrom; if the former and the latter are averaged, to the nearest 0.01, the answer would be 9.67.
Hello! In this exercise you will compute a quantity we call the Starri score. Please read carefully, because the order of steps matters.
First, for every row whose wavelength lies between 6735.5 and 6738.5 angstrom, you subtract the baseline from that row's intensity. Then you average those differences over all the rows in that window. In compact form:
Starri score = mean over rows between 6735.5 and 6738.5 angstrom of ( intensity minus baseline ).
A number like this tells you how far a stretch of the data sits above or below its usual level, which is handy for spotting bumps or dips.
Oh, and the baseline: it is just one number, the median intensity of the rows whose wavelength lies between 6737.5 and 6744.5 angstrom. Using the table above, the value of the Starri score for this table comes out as 0.23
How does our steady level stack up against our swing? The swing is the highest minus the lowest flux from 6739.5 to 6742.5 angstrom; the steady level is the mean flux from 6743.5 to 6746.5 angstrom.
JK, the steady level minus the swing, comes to 9.38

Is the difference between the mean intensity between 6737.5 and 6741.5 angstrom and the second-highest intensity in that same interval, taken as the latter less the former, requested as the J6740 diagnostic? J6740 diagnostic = 0.020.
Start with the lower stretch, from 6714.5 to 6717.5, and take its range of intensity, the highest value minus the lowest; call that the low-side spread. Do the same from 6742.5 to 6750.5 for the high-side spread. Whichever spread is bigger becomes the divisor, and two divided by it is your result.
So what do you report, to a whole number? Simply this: 15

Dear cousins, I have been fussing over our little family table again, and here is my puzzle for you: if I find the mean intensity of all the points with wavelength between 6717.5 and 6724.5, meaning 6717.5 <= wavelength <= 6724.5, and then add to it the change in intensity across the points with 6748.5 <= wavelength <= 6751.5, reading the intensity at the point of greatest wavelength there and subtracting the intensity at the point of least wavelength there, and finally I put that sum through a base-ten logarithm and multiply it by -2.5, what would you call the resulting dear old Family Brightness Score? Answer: -2.44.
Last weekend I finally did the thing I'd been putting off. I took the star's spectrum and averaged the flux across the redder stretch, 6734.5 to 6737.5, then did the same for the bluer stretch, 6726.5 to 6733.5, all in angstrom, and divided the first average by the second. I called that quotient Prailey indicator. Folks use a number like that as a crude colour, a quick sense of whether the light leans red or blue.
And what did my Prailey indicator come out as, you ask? 1.01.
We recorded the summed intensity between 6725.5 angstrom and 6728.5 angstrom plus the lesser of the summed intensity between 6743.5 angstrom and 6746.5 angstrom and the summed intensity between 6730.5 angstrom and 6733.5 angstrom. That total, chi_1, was 56.9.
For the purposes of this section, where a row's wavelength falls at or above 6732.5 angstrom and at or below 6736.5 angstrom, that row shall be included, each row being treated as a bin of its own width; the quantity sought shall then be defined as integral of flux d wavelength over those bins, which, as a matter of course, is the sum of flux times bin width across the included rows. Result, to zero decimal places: 39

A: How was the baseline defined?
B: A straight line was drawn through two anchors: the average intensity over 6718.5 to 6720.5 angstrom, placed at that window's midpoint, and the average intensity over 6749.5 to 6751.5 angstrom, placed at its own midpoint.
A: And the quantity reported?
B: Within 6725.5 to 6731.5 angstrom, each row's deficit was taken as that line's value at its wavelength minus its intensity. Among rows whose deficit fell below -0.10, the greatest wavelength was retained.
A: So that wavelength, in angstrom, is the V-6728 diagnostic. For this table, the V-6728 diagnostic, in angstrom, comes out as 6731.0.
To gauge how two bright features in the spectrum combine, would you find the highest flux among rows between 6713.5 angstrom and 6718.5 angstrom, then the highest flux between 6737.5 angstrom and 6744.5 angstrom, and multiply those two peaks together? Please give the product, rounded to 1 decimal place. 92.5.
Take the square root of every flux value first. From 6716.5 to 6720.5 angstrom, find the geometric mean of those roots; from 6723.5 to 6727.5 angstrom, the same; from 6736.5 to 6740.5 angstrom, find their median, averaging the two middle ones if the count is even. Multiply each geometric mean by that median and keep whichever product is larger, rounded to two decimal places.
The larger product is 9.60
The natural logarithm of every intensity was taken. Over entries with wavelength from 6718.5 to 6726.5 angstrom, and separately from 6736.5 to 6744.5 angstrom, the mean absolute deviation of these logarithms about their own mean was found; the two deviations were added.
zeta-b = 0.013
